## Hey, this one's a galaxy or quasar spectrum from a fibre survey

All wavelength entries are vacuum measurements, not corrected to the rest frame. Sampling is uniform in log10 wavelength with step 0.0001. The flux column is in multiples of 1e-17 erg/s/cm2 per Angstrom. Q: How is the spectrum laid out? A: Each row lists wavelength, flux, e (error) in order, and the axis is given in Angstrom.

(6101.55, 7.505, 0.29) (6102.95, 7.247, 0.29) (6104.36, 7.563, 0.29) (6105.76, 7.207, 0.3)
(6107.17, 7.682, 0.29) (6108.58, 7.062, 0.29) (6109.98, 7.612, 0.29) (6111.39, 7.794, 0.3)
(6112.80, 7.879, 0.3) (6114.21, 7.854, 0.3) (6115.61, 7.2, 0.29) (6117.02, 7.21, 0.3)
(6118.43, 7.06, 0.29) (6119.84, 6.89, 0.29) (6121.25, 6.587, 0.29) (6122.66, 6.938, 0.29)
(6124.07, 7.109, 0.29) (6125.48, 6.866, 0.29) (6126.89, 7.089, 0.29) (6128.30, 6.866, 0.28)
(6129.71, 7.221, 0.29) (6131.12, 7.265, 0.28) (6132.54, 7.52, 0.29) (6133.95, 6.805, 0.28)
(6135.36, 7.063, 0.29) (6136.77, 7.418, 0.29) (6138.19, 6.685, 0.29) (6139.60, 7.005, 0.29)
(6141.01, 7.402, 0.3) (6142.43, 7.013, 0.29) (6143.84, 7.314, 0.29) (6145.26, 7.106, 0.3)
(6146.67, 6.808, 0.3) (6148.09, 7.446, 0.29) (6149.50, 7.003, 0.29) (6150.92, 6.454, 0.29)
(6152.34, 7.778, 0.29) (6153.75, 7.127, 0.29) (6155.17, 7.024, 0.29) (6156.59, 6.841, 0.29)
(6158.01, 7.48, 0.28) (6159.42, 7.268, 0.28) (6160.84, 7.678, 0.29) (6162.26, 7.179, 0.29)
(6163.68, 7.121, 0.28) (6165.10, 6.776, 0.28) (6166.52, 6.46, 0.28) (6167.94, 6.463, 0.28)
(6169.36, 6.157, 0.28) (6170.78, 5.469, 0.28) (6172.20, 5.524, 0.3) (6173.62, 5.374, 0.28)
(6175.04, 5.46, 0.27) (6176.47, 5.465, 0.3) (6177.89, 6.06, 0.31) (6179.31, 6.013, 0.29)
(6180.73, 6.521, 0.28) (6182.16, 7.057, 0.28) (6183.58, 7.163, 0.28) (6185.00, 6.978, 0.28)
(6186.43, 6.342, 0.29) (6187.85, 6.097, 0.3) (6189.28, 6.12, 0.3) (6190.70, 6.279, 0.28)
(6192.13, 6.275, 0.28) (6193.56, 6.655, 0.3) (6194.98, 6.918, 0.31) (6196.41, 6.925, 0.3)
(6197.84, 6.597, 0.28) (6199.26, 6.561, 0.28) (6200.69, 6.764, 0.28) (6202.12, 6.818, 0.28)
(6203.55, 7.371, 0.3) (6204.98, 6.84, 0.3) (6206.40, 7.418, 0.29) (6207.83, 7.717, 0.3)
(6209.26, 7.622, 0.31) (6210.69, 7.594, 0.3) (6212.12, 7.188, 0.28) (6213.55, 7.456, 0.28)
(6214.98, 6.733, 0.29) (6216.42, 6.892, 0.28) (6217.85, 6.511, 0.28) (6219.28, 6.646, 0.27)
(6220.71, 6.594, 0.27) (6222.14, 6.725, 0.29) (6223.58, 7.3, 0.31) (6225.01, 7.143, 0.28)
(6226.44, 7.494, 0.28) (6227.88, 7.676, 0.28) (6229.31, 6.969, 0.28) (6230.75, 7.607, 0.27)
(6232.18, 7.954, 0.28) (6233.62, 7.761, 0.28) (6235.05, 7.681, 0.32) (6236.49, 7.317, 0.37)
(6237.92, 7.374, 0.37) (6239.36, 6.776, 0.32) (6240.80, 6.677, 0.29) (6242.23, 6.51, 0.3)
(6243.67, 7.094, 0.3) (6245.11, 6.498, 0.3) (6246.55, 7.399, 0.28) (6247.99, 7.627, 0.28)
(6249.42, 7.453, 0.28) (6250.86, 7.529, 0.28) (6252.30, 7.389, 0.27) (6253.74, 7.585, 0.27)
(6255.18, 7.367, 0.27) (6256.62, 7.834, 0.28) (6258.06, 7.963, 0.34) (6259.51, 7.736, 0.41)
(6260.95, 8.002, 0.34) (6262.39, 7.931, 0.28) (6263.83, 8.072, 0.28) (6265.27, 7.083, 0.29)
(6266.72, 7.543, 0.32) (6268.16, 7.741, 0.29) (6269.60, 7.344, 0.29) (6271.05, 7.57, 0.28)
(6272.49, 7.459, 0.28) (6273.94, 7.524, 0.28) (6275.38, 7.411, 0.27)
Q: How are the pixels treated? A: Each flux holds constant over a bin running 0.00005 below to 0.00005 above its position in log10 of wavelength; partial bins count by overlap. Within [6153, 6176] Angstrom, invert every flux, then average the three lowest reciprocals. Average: 0.134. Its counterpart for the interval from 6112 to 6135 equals 0.129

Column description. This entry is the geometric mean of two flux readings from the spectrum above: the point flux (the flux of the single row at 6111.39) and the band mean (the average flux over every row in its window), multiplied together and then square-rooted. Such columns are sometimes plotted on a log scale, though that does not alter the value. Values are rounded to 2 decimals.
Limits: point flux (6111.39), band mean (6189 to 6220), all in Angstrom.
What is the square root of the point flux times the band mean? 7.34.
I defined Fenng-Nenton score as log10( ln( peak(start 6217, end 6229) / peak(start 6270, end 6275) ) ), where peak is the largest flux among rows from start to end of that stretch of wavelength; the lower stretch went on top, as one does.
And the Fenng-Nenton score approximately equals -1.9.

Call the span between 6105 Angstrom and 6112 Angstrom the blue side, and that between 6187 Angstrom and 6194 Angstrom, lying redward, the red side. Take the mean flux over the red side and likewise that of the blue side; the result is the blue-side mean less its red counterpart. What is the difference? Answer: 1.2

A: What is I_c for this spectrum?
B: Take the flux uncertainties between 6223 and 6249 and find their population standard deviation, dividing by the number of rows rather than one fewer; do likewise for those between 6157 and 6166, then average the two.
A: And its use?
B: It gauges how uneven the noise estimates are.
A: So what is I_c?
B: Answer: 0.017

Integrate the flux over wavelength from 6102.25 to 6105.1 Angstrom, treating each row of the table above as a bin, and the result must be 21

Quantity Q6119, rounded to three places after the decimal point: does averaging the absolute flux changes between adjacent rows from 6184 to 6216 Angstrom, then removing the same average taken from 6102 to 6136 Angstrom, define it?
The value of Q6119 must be -0.016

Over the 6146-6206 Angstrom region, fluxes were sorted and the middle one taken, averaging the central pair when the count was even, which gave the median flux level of 6.77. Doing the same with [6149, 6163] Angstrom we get 7.15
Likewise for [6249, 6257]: 7.49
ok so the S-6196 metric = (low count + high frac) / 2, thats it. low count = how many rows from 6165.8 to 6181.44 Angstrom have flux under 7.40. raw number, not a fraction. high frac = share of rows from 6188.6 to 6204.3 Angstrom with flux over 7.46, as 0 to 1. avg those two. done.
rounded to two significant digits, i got 5.5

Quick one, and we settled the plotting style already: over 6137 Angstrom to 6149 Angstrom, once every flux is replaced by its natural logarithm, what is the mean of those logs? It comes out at 1.96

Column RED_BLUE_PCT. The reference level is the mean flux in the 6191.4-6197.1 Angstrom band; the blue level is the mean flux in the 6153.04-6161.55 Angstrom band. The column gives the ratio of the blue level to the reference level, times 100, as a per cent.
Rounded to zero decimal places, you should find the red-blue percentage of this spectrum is 108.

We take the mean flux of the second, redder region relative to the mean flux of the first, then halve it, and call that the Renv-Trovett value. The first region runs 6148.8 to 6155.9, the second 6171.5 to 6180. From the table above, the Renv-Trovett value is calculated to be 0.399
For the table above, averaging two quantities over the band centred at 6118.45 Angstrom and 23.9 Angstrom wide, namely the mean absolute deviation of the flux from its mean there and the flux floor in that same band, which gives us 3.45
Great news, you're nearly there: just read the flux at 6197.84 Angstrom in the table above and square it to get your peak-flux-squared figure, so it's 43.5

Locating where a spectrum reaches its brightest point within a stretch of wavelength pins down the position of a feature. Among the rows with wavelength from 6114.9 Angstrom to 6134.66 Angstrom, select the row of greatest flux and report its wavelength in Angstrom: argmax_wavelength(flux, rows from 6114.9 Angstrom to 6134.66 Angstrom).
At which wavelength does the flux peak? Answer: 6132.54 Angstrom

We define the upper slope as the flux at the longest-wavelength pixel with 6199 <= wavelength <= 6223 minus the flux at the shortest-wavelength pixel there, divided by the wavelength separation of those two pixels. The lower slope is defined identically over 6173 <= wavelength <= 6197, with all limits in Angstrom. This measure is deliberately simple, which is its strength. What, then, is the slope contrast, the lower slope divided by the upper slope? 9.5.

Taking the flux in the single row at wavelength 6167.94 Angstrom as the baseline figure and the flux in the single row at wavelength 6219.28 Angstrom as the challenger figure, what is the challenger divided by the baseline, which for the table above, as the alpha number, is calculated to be 1.03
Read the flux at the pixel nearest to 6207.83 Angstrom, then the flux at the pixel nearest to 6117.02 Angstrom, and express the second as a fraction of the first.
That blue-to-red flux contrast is 0.93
